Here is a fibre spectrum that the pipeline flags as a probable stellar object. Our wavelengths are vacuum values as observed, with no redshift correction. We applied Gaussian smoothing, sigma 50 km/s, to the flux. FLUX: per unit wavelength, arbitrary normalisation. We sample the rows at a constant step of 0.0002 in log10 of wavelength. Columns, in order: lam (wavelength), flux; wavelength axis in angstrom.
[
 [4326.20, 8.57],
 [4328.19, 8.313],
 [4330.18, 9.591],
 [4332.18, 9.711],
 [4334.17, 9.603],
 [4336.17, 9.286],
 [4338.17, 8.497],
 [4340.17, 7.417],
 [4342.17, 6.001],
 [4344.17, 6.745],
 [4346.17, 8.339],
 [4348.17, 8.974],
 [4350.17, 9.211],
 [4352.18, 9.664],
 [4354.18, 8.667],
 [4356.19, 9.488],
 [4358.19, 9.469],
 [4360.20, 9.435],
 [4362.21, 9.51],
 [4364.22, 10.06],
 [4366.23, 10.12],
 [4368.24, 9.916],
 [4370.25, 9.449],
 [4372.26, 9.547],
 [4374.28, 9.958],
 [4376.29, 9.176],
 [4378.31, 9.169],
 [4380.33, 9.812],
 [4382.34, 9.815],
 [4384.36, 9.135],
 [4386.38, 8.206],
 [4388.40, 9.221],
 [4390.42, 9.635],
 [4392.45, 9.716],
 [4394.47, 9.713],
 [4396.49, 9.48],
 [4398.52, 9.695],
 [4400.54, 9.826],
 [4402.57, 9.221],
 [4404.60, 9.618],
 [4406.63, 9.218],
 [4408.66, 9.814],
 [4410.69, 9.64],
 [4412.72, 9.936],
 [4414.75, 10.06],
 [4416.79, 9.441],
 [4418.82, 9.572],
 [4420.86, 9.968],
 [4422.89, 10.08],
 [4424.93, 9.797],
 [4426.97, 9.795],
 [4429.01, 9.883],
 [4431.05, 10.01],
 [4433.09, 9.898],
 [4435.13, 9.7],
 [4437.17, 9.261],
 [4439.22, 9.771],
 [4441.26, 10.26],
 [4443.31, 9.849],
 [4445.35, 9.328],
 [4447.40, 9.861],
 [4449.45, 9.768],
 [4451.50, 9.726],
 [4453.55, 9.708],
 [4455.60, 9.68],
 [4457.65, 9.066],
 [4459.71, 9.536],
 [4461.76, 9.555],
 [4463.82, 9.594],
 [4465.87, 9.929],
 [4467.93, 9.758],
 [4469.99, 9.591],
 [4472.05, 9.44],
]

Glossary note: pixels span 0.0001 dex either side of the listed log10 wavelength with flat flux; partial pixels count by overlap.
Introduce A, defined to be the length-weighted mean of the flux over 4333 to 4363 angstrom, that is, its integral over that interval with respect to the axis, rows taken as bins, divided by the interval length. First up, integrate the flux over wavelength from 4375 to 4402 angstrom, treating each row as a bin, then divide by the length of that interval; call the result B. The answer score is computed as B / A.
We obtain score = 1.09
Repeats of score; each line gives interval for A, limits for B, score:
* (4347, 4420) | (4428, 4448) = 1.03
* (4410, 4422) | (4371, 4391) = 0.96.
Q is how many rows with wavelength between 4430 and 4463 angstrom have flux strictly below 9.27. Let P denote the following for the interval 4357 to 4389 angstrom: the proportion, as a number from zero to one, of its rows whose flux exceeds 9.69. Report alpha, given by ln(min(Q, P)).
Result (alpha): -0.98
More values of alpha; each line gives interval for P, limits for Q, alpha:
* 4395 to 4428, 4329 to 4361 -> -0.58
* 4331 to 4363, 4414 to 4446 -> -2.77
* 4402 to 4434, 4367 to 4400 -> -0.47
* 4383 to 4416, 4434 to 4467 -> -0.83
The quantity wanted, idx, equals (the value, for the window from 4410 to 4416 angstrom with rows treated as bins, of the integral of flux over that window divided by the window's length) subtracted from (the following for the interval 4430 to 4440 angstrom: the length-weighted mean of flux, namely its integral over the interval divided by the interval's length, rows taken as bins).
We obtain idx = -0.1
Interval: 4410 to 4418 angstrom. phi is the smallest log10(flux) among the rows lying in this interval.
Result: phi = 0.975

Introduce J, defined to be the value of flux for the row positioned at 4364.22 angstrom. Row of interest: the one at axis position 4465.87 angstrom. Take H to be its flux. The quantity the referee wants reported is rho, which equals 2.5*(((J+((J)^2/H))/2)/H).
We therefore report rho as 2.55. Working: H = 9.929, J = 10.06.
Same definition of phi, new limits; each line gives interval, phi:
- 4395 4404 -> 0.965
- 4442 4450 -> 0.970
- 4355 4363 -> 0.975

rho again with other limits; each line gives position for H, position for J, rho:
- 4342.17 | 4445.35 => 4.96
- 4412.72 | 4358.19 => 2.33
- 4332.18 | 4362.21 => 2.42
